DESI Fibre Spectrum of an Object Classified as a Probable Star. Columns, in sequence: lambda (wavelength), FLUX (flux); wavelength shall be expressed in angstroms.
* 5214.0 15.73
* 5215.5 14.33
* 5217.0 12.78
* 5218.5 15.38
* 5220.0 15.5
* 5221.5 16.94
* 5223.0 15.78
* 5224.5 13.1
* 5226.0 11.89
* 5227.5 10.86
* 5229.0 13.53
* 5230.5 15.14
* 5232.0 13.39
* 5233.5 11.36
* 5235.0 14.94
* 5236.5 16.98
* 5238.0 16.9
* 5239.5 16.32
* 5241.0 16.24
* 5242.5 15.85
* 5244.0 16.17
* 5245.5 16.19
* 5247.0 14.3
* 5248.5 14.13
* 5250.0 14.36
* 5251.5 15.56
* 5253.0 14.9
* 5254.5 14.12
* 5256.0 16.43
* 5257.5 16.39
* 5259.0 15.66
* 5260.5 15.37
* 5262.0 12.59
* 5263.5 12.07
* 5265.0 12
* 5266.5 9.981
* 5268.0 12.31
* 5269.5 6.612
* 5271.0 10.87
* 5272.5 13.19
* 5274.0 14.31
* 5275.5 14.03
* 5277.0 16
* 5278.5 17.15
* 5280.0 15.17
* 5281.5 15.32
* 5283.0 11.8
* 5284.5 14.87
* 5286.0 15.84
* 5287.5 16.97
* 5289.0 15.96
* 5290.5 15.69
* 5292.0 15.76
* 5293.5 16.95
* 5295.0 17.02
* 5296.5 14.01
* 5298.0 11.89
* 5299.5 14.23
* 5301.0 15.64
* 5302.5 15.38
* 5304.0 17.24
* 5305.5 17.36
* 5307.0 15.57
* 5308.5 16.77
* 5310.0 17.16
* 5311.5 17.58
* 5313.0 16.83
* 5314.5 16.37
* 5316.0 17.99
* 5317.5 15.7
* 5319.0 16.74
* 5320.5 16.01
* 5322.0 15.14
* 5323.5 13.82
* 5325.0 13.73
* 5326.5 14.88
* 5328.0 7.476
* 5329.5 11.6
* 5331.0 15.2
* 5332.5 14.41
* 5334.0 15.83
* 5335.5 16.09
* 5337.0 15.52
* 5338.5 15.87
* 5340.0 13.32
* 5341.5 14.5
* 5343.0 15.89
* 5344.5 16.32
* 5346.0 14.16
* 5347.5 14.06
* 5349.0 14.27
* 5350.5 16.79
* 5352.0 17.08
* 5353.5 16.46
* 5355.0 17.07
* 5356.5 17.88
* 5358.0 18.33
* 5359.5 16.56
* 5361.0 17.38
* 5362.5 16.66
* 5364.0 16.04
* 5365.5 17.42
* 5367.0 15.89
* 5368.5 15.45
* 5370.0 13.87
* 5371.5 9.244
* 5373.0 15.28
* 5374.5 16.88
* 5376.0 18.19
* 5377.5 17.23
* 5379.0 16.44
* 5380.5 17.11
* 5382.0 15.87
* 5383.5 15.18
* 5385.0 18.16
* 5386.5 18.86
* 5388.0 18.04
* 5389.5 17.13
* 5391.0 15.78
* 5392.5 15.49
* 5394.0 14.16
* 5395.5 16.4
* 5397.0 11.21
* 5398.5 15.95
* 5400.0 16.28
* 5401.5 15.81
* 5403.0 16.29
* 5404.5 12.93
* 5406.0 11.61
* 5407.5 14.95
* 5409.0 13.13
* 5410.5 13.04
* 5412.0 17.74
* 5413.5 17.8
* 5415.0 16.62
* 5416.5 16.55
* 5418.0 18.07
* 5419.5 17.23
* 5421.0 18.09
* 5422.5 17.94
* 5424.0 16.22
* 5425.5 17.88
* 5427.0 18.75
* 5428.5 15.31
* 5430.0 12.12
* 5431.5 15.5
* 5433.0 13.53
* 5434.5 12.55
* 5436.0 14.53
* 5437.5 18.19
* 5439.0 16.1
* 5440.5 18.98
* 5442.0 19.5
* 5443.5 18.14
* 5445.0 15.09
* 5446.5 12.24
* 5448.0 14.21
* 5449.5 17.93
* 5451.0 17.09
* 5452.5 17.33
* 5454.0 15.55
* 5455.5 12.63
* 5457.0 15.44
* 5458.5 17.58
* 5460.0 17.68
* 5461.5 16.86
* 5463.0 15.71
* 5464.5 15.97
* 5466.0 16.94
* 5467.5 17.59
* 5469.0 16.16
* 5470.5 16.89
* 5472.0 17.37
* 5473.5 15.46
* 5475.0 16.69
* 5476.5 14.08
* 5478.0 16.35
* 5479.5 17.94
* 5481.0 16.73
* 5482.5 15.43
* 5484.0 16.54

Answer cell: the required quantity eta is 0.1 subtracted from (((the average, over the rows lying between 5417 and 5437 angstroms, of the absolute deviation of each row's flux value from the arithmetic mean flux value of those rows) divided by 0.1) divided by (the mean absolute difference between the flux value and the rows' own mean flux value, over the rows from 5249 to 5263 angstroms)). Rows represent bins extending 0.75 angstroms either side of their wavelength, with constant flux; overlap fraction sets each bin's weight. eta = 20.2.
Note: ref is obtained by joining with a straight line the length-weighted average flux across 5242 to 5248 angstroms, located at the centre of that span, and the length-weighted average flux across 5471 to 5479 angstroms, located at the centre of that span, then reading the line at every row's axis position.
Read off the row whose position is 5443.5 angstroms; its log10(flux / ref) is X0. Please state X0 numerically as 0.054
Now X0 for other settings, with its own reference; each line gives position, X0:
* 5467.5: 0.039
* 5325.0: -0.059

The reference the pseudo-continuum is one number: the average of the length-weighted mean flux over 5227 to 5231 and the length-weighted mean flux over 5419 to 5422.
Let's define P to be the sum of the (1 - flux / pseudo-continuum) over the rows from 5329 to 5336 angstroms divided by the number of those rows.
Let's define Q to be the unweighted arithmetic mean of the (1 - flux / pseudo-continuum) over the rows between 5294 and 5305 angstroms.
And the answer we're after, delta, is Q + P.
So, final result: 0.08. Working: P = 0.054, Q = 0.03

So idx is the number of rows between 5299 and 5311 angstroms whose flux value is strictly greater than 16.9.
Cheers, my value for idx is 3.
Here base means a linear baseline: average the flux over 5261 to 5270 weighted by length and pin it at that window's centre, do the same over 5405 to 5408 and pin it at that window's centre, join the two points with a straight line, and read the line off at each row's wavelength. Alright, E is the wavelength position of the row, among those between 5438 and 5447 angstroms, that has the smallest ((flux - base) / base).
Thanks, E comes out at 5446.5 angstroms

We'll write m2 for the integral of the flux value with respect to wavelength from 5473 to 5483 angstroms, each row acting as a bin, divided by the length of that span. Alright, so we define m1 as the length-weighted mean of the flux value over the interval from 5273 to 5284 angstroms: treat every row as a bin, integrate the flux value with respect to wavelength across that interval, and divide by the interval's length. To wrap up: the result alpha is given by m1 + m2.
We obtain 30.9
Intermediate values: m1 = 14.8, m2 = 16.1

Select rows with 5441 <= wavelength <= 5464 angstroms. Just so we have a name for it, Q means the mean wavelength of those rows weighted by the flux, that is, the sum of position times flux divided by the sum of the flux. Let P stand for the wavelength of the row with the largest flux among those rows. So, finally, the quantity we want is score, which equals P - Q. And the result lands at -10.4 angstroms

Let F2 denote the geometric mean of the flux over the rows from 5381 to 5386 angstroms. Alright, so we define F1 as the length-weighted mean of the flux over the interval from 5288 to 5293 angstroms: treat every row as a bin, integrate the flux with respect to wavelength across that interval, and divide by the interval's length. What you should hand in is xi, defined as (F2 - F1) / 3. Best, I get 0.1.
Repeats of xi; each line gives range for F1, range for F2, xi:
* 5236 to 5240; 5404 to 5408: -1.2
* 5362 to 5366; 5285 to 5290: -0.1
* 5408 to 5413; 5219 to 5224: 0.4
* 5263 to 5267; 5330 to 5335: 1.2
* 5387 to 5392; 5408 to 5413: -0.8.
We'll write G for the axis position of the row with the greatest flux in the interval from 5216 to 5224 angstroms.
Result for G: 5221.5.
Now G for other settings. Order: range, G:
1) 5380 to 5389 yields 5386.5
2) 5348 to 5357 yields 5356.5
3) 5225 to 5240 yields 5236.5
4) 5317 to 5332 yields 5319.0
